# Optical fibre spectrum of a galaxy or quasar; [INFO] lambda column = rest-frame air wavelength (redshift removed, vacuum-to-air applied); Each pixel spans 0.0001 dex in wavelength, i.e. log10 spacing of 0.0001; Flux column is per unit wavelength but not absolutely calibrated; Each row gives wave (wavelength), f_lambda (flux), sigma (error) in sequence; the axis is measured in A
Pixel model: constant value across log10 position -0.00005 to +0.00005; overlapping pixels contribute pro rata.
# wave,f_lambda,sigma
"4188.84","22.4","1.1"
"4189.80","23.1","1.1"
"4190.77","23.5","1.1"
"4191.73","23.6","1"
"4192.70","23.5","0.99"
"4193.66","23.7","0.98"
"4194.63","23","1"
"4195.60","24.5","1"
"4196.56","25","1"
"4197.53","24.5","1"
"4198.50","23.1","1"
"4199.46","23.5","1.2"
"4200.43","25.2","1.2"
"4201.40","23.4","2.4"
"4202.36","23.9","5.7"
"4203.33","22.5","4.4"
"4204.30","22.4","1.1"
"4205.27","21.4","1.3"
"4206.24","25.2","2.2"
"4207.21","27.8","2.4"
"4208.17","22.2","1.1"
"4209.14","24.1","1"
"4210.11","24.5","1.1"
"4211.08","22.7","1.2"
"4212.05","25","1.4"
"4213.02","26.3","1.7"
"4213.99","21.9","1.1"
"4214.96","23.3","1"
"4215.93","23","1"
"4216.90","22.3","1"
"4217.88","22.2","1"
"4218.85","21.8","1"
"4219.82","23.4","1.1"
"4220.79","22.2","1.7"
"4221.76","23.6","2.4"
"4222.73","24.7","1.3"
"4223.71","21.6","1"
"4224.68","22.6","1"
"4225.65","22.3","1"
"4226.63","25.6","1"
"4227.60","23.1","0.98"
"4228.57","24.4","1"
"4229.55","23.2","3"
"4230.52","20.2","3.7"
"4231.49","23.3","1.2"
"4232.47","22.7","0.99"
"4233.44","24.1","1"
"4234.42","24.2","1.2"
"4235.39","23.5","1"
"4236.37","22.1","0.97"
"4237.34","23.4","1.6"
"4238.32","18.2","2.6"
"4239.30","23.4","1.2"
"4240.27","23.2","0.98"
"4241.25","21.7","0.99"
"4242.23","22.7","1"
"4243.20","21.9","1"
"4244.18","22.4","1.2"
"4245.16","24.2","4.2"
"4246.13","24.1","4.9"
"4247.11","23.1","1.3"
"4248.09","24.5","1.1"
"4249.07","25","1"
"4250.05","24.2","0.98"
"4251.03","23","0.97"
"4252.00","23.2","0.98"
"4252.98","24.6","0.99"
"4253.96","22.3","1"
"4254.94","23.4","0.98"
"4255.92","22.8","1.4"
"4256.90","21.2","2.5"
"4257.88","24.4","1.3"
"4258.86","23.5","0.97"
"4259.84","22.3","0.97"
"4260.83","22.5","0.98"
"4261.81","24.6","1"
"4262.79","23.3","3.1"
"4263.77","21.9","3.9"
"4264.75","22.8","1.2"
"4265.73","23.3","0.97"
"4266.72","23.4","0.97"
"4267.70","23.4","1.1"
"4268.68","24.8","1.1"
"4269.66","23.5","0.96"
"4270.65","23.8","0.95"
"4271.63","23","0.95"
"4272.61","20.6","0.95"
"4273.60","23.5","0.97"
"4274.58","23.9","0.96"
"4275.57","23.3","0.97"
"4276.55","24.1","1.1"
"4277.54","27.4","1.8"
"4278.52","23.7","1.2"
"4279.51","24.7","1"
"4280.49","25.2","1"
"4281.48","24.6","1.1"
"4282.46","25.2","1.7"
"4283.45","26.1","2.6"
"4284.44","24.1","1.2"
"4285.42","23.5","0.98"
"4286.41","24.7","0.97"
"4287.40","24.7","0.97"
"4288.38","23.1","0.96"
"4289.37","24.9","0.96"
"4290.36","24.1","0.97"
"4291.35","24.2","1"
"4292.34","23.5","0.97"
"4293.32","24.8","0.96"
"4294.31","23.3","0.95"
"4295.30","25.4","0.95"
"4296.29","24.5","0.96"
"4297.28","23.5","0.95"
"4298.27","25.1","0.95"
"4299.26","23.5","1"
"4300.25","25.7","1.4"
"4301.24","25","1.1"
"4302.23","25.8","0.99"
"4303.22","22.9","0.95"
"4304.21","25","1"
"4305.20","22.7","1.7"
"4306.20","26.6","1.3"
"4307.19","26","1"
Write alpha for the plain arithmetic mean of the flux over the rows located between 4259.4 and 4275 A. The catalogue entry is 23.2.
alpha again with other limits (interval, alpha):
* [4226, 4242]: 22.9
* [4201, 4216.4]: 23.7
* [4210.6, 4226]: 23.1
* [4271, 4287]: 24.2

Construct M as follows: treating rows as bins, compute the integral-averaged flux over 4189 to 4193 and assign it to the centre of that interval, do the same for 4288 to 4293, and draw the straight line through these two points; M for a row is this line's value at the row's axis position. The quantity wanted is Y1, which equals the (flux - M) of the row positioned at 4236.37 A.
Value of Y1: -1.5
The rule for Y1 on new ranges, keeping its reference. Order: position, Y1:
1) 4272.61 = -3.3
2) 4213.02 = 2.8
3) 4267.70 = -0.5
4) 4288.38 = -0.9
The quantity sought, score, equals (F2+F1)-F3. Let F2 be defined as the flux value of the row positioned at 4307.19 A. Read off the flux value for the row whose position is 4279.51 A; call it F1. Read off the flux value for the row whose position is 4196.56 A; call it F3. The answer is 26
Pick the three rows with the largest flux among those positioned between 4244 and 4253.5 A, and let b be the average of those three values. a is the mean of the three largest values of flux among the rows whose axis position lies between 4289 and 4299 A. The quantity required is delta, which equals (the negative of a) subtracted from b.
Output 49.8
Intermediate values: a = 25.1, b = 24.7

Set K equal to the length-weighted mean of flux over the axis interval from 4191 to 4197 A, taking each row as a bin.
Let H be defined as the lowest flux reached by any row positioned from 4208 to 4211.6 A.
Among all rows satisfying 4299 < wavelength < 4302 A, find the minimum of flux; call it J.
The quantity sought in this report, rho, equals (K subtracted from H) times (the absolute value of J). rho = -39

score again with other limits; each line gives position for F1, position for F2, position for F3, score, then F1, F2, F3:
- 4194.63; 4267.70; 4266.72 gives 23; 23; 23.4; 23.4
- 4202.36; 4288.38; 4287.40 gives 22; 23.9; 23.1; 24.7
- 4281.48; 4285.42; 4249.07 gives 23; 24.6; 23.5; 25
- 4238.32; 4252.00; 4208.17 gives 19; 18.2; 23.2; 22.2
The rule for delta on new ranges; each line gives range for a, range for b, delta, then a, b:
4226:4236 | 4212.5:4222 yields 49.2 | 24.7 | 24.4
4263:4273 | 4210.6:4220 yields 48.9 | 24.0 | 24.9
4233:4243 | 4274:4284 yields 50.2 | 23.9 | 26.2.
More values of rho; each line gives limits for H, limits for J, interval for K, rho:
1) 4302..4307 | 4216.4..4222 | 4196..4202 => -32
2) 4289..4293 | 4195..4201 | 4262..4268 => 9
